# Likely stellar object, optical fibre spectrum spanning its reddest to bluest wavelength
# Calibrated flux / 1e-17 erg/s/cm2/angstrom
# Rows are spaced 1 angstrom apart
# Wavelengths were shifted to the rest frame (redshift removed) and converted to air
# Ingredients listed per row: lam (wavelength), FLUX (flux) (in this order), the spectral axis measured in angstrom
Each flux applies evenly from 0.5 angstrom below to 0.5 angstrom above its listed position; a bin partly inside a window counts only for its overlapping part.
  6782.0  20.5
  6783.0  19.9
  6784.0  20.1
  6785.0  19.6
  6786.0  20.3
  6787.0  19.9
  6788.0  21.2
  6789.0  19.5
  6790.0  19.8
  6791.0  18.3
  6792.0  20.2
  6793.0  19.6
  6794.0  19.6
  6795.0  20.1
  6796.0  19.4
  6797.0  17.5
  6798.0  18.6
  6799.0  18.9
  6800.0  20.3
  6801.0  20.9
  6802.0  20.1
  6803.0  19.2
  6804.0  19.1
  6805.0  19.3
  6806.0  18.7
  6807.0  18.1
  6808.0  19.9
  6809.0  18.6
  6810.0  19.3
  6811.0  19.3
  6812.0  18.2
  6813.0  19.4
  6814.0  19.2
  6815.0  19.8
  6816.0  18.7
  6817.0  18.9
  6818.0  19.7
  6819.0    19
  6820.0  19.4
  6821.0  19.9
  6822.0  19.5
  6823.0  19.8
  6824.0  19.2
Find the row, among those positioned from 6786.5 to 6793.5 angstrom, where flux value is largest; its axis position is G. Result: 6788.0 angstrom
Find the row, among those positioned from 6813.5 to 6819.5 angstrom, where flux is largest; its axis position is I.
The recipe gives 6815.0 angstrom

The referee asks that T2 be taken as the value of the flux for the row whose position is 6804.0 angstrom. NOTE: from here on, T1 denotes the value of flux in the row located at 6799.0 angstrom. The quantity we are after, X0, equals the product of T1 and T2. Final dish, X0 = 361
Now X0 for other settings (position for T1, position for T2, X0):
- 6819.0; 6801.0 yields 397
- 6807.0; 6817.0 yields 342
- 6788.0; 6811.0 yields 409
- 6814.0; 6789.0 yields 374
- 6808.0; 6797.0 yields 348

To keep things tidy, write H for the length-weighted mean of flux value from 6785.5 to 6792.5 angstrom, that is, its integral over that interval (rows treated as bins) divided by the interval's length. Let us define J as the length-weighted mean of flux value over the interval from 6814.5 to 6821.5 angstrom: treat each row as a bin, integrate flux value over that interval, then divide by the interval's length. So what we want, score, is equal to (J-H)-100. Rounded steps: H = 19.9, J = 19.34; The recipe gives -101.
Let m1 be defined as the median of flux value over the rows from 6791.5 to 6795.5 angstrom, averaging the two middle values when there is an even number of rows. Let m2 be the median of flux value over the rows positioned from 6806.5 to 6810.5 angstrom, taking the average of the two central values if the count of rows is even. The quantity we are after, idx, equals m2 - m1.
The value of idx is -0.9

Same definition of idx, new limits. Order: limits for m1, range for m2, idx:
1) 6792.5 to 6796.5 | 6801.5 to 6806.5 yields -0.4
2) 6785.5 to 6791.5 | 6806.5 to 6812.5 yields -0.9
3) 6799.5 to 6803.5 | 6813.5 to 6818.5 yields -1.0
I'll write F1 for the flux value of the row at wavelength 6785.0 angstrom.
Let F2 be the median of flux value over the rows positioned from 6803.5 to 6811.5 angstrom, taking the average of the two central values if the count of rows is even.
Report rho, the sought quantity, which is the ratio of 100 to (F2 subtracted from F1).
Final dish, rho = 250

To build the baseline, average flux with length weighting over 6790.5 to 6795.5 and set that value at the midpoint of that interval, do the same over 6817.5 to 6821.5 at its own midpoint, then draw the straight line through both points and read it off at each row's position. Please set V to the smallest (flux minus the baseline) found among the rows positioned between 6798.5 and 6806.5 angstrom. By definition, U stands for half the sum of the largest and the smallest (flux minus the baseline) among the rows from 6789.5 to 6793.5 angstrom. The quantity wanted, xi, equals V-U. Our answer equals -0.5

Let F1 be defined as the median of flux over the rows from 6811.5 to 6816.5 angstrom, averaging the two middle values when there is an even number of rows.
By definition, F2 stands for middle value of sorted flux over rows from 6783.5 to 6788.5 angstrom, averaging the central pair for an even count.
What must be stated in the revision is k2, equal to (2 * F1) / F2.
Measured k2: 1.91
